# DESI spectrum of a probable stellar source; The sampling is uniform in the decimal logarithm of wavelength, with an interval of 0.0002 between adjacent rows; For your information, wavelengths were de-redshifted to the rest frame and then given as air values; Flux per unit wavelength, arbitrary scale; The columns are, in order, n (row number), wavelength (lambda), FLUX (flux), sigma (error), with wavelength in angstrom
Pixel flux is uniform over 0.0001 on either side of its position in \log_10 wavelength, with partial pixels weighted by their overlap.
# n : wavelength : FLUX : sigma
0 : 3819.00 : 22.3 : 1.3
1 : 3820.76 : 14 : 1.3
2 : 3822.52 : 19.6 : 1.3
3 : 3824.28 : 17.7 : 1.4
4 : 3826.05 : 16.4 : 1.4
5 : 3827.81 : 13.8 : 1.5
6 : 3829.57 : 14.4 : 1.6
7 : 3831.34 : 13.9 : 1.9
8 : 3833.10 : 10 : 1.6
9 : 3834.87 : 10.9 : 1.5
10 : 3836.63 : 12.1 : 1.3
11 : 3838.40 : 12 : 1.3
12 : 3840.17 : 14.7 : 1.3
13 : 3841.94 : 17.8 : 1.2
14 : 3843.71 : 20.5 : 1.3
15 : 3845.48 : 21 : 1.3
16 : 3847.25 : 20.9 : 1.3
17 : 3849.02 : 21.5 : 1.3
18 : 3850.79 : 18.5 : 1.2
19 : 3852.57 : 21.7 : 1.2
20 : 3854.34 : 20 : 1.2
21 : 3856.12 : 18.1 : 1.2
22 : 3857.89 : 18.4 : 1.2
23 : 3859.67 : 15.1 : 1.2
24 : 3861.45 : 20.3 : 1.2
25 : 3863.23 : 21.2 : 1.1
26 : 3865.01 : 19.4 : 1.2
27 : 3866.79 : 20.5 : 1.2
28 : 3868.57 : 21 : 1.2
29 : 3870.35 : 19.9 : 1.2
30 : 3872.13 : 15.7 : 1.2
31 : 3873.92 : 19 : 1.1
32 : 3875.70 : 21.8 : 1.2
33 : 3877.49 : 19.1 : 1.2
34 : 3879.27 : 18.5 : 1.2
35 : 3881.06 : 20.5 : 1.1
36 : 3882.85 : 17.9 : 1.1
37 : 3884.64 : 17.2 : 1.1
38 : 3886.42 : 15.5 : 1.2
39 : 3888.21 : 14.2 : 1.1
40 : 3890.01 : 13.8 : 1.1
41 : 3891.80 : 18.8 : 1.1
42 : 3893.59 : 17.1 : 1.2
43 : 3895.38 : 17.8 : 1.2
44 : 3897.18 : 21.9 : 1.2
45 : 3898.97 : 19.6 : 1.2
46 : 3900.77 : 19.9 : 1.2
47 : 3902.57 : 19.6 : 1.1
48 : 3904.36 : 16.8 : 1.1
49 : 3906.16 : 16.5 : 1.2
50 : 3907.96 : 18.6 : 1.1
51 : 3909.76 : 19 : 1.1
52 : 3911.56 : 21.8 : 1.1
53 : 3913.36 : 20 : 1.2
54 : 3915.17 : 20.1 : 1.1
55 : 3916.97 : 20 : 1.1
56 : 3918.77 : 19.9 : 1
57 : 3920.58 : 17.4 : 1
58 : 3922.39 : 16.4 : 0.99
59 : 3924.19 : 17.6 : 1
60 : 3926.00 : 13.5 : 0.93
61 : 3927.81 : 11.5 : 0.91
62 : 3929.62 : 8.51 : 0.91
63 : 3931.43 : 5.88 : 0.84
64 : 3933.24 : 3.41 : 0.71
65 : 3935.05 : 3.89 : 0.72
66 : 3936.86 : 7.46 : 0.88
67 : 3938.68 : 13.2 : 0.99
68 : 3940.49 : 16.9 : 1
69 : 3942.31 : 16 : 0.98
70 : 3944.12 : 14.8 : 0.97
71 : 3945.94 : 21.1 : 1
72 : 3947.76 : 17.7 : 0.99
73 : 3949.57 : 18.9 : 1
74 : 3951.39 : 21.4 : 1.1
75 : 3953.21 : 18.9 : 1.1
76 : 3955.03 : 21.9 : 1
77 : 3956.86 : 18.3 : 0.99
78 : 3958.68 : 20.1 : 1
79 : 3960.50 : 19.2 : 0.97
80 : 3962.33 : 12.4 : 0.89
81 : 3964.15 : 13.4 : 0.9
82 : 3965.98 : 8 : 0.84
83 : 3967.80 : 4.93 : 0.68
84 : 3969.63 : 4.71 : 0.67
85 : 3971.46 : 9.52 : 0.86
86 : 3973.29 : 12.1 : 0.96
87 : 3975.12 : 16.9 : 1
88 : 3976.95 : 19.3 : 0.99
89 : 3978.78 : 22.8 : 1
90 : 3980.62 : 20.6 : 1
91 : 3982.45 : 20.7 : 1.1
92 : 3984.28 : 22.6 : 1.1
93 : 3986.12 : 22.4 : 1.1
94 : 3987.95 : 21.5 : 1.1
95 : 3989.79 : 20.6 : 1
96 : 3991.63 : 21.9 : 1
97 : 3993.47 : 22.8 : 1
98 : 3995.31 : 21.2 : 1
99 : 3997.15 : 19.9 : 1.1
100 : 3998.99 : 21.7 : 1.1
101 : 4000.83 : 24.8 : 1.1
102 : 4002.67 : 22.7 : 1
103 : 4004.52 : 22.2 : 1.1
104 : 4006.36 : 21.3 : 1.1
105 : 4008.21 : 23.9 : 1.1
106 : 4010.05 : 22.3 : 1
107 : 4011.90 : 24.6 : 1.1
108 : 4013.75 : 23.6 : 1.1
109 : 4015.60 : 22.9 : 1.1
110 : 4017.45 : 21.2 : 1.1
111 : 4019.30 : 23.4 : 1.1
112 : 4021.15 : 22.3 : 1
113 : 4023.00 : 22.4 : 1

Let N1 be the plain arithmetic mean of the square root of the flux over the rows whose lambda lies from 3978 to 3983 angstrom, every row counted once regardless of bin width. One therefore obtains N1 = 4.62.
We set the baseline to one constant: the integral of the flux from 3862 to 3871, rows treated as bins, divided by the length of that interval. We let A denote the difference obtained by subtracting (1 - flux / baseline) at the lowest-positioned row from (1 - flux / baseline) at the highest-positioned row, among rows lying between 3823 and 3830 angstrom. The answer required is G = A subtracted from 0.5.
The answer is 0.3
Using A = 0.16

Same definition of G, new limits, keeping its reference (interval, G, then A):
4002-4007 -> 0.4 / 0.07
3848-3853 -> 0.5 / -0.01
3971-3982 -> 1.0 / -0.54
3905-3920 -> 0.7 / -0.17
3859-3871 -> 0.7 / -0.24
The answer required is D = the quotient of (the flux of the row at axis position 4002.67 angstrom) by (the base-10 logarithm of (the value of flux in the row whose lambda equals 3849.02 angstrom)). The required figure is 17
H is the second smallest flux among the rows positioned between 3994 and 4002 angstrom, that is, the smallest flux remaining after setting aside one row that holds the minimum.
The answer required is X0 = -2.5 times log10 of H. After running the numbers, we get -3.32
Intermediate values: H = 21.2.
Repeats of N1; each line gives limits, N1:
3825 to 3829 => 3.88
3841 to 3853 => 4.50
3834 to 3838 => 3.39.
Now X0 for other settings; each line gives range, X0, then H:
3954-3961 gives -3.21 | 19.2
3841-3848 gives -3.28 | 20.5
